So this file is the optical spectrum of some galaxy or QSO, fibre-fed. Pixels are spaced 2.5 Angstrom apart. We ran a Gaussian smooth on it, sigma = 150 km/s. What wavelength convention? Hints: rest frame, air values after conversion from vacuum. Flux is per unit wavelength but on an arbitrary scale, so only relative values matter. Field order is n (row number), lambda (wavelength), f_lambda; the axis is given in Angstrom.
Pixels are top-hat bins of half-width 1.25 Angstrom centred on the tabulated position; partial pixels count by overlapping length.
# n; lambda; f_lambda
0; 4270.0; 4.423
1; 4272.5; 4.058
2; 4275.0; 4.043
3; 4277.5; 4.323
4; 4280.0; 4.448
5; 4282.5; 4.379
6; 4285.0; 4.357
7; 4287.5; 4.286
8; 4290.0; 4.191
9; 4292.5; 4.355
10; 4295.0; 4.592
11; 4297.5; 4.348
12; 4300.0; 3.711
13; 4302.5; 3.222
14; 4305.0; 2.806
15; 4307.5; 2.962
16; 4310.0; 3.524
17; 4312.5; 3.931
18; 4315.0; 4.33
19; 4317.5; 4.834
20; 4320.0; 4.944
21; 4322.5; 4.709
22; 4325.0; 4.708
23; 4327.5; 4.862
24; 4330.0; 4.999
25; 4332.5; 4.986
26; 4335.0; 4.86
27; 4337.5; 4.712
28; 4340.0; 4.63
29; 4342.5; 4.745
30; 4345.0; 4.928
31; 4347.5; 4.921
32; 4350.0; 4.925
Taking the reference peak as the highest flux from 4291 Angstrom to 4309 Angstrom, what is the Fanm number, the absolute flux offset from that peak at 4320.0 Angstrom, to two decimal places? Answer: 0.35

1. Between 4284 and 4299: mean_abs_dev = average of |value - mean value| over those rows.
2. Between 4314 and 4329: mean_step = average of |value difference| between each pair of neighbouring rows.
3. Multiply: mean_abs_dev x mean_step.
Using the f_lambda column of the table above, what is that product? 0.0160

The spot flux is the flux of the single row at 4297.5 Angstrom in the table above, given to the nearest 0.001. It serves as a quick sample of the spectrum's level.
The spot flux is 4.348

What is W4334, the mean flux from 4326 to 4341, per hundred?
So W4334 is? 0.048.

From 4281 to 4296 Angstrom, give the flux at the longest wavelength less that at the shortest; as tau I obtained 0.2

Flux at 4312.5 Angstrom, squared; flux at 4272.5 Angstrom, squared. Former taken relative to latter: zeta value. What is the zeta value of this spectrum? 0.94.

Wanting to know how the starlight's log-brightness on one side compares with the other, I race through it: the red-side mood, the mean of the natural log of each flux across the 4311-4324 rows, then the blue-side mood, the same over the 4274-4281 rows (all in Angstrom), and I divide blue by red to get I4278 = 0.96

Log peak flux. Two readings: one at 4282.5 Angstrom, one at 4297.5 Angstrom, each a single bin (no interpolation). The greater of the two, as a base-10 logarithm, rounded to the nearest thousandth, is 0.641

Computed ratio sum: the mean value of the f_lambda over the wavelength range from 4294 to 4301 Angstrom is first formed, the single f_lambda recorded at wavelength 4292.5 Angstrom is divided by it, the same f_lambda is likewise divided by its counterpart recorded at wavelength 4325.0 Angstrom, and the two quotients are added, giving 1.96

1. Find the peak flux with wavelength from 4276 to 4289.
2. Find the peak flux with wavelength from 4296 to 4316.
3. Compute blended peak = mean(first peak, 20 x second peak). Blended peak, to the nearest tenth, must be 45.7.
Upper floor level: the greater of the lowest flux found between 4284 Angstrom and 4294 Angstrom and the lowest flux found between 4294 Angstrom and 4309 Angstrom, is 4.2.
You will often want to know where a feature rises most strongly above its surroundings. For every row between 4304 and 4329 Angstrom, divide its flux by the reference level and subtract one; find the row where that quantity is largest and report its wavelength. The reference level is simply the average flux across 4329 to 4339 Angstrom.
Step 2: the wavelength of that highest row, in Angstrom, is 4320.0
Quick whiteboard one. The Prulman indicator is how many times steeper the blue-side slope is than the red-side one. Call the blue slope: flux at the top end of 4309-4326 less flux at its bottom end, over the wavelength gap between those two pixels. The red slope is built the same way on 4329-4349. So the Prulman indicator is -18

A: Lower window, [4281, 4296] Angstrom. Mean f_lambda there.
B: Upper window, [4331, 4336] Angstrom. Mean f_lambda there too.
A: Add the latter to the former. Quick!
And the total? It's 9.3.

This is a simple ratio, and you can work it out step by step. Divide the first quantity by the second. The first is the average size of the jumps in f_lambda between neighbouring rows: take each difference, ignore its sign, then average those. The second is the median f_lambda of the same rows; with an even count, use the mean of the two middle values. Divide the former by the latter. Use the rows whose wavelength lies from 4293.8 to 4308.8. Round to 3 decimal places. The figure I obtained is 0.112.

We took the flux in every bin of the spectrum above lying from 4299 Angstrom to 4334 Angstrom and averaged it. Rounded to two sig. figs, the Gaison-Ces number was 4.2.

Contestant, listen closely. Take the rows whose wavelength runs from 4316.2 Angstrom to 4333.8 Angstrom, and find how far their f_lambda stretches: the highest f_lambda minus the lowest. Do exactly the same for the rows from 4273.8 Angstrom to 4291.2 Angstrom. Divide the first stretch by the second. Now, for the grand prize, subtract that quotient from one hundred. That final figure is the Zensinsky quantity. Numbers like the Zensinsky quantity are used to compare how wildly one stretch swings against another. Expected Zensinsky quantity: 99.3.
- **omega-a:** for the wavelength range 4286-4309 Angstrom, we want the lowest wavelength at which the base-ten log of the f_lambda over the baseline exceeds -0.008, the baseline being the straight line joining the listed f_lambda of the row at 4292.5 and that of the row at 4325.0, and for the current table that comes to 4287.5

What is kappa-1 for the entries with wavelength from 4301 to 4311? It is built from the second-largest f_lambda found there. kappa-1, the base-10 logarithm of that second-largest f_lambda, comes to 0.508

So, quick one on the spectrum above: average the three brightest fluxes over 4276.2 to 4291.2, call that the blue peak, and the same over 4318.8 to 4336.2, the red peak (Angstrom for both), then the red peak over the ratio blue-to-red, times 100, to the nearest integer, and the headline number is 563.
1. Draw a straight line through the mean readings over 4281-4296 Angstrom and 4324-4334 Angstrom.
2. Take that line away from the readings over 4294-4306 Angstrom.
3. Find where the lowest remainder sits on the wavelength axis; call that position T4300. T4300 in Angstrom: 4305.0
